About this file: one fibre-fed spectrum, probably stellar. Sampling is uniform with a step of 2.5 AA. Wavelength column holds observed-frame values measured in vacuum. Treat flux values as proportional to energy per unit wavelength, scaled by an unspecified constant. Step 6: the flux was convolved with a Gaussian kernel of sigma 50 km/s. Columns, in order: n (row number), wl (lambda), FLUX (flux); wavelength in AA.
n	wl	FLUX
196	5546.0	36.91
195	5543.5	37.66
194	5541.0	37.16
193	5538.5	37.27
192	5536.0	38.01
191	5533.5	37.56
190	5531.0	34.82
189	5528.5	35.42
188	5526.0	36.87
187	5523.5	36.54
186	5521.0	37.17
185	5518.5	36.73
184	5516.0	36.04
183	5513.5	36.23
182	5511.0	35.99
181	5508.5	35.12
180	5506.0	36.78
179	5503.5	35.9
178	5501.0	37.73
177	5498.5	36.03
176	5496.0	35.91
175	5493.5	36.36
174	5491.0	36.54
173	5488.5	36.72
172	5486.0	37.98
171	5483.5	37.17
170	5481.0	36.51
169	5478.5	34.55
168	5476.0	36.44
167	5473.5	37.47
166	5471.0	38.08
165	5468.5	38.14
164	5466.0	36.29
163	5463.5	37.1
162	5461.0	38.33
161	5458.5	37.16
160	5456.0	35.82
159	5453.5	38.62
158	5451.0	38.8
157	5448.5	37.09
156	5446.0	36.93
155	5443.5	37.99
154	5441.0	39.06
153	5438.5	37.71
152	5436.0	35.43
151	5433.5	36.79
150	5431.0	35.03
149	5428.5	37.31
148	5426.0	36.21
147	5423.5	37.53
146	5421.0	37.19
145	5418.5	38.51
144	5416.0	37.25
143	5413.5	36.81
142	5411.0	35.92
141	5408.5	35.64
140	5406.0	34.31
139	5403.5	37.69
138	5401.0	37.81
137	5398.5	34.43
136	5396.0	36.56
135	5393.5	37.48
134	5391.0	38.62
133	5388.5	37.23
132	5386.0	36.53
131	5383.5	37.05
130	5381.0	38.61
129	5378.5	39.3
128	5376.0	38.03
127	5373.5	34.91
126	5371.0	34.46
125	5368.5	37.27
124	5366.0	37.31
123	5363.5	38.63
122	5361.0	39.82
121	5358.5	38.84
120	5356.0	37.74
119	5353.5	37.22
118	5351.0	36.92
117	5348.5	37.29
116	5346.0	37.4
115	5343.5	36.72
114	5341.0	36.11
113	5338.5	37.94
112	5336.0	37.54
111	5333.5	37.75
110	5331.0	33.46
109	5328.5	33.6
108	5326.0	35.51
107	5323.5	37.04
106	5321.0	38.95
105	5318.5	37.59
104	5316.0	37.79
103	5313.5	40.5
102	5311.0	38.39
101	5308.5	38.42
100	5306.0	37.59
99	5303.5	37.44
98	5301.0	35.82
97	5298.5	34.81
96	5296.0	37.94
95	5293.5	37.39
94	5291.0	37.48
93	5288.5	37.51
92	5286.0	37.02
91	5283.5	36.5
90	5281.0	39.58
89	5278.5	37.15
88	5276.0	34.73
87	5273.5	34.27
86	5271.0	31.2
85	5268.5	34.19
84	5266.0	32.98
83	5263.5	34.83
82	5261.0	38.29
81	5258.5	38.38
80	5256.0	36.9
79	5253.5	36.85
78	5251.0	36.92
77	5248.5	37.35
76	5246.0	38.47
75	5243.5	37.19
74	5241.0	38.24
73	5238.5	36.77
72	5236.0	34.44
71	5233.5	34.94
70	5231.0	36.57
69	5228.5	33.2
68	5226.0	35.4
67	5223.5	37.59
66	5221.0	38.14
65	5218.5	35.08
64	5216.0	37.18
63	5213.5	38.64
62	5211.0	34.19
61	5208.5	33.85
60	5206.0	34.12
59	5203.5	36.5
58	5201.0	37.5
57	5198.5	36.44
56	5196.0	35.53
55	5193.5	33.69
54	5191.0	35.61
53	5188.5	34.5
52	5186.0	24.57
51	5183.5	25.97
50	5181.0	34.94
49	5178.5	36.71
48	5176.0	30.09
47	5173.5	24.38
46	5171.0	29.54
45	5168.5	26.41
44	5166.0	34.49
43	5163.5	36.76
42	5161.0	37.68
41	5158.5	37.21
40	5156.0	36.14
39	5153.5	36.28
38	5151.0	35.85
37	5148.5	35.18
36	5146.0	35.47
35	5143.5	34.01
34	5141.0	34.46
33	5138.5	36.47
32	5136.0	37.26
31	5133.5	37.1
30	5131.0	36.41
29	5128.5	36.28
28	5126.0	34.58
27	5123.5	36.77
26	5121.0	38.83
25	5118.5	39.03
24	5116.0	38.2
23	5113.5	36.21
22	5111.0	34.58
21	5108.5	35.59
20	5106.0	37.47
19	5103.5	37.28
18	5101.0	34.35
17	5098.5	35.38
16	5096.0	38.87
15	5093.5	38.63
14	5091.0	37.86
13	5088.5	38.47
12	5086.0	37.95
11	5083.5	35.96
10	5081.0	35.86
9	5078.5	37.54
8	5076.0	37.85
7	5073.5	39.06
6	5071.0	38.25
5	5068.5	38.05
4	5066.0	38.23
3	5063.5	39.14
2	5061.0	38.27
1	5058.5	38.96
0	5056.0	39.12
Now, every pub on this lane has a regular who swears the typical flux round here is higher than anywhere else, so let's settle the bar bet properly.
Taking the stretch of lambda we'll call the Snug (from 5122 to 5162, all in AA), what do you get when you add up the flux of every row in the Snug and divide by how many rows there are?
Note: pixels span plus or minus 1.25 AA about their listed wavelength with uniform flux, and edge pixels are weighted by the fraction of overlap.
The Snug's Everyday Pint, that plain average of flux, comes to 36.1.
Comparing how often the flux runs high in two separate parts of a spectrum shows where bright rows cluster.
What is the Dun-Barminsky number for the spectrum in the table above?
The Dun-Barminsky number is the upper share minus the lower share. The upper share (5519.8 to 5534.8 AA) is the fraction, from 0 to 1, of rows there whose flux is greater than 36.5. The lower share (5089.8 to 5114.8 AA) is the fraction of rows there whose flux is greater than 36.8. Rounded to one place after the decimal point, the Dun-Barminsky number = 0.2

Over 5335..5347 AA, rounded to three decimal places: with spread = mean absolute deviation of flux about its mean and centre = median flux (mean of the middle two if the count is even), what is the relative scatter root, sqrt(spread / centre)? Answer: 0.125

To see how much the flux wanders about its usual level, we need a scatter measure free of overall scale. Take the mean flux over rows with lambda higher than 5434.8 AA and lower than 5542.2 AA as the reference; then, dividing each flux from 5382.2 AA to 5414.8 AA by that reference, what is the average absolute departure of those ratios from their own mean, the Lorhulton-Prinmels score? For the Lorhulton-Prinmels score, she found 0.0264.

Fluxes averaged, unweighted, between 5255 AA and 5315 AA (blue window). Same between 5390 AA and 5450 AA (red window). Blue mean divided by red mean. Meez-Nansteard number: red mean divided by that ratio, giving 37.1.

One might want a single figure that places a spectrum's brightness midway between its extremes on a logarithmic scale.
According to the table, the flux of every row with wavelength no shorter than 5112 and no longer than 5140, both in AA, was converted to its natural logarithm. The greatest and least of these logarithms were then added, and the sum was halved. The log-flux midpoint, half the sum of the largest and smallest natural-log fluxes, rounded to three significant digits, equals 3.60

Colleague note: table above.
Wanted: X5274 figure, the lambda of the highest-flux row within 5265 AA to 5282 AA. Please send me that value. 5281.0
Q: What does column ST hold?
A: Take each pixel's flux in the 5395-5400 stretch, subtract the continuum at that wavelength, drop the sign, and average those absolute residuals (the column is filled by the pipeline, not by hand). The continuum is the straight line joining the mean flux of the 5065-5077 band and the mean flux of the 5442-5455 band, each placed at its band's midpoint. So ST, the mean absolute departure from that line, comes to 2.4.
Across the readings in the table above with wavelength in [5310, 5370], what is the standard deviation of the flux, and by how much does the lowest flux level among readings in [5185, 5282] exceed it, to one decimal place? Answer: 23.0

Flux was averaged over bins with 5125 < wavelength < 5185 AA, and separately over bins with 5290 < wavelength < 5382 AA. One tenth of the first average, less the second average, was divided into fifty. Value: -1.48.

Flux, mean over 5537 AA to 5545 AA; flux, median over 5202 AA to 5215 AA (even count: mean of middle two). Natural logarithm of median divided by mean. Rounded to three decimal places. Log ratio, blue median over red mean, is -0.089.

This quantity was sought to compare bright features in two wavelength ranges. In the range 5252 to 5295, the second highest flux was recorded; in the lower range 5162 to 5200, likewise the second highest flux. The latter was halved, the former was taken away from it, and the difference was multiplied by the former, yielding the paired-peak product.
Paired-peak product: -769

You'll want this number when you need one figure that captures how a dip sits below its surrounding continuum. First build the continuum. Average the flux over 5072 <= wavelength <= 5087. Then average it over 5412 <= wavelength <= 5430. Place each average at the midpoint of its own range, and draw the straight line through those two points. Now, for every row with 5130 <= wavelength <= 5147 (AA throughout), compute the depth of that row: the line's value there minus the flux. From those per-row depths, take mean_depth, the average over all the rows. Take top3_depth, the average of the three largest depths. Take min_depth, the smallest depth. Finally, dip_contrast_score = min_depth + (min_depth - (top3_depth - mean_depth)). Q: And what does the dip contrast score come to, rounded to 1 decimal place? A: -1.1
